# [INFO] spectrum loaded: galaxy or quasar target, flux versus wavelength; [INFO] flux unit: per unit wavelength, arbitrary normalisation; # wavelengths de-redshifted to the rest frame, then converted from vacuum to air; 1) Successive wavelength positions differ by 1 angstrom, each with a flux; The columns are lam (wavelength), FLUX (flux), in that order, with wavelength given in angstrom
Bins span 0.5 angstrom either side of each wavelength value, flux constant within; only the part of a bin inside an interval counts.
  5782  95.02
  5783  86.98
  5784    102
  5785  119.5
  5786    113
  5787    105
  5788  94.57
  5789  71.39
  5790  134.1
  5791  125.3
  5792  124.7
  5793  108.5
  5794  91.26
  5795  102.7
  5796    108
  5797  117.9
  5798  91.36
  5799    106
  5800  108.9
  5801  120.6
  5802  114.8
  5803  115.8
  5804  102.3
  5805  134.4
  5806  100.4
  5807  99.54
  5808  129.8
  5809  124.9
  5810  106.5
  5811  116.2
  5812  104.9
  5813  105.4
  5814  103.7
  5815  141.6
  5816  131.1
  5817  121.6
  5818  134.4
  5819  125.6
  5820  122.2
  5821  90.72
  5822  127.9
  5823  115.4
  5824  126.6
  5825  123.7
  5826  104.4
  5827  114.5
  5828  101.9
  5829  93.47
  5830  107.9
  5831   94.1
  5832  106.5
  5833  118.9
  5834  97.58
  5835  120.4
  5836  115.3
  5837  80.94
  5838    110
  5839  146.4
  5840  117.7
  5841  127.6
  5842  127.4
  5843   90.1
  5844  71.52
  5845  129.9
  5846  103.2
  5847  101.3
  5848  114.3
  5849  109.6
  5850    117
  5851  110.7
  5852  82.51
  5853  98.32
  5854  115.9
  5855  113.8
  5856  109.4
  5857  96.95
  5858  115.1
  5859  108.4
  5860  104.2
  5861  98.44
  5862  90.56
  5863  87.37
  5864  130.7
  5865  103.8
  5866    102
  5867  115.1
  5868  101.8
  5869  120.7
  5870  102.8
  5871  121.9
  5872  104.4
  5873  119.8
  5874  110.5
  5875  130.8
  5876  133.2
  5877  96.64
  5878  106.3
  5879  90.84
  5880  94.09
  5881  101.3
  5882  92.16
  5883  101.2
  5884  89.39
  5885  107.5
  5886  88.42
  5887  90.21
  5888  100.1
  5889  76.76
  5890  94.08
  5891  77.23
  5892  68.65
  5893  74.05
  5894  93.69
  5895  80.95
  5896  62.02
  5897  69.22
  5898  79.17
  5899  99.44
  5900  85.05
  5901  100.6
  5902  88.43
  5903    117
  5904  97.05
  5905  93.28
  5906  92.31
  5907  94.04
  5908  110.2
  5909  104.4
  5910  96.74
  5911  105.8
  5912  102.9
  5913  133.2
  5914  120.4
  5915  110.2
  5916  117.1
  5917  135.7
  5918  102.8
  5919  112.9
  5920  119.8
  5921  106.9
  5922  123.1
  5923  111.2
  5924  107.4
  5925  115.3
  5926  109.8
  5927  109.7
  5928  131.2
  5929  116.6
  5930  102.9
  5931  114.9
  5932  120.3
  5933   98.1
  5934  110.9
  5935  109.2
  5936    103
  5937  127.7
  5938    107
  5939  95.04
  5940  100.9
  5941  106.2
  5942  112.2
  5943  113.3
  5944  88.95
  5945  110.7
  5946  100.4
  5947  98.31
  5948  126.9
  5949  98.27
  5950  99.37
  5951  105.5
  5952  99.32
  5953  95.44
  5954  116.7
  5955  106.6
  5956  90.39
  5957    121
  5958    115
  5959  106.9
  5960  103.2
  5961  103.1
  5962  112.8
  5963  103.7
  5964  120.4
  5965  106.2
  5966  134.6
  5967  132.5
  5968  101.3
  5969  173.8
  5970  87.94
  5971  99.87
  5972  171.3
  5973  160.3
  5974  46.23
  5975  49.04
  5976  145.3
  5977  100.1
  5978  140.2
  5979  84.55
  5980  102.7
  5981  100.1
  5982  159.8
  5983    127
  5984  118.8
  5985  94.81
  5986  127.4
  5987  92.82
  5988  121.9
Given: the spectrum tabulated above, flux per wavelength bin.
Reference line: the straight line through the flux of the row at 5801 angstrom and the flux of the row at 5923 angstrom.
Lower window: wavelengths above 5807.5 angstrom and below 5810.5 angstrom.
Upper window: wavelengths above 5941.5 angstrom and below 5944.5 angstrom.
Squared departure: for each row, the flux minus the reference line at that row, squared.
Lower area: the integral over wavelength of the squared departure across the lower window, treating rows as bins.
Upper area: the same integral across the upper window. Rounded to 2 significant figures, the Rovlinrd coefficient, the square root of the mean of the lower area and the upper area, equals 19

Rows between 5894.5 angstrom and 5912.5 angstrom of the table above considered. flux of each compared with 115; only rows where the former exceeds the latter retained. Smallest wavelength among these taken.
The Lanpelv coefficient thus 5903 angstrom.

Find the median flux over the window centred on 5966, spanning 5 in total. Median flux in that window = 120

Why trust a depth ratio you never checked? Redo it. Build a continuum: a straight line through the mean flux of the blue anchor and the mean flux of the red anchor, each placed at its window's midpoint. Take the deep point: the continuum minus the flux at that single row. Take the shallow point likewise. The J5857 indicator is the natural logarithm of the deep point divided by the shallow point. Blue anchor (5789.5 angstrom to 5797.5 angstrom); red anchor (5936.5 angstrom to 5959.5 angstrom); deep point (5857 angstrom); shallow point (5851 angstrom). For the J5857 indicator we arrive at 3.5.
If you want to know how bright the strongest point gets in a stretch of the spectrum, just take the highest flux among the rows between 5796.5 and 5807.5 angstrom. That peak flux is 134.4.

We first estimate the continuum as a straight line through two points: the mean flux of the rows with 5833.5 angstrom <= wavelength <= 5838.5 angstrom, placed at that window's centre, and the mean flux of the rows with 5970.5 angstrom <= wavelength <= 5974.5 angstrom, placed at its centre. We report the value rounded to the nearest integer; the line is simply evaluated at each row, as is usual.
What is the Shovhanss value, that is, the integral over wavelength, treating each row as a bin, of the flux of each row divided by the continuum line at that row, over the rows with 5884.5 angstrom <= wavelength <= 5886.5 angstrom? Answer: 2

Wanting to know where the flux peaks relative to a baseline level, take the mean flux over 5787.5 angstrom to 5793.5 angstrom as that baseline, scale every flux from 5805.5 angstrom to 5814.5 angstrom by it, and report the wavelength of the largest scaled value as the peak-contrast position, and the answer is 5808 angstrom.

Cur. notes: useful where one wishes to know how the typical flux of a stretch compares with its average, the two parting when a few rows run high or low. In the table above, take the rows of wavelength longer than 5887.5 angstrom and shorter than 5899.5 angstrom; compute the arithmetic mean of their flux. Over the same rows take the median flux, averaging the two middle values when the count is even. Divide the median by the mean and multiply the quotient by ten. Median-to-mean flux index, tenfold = 9.6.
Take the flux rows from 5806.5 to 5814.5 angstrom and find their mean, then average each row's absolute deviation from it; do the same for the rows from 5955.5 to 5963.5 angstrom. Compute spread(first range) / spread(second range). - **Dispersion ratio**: 1.3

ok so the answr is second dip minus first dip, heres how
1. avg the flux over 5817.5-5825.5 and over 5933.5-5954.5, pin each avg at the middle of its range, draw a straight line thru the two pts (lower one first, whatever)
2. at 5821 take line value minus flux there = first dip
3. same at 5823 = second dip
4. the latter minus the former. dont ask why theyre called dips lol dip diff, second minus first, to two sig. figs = -25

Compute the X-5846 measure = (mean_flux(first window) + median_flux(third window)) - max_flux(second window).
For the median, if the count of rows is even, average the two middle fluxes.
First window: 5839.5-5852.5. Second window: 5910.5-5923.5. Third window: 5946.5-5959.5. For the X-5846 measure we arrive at 78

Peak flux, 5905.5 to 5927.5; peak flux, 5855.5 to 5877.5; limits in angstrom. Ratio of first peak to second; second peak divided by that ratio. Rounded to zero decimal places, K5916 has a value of 131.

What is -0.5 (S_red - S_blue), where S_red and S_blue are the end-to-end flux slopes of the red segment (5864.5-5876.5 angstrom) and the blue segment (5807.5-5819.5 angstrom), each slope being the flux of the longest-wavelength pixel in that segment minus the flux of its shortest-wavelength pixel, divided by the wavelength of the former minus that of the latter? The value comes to -2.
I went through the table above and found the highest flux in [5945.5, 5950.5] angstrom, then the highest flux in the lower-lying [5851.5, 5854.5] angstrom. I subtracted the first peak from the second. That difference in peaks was -11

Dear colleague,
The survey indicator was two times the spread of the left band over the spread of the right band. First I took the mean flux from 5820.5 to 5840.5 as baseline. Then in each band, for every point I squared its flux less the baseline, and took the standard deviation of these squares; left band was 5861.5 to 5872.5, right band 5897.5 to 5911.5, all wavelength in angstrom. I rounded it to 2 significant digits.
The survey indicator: 1.3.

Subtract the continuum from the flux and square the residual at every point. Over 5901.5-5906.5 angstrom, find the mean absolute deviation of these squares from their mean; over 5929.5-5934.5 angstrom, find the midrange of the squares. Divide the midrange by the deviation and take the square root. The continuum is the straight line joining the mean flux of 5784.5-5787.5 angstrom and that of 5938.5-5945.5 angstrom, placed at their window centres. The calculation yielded 1.44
